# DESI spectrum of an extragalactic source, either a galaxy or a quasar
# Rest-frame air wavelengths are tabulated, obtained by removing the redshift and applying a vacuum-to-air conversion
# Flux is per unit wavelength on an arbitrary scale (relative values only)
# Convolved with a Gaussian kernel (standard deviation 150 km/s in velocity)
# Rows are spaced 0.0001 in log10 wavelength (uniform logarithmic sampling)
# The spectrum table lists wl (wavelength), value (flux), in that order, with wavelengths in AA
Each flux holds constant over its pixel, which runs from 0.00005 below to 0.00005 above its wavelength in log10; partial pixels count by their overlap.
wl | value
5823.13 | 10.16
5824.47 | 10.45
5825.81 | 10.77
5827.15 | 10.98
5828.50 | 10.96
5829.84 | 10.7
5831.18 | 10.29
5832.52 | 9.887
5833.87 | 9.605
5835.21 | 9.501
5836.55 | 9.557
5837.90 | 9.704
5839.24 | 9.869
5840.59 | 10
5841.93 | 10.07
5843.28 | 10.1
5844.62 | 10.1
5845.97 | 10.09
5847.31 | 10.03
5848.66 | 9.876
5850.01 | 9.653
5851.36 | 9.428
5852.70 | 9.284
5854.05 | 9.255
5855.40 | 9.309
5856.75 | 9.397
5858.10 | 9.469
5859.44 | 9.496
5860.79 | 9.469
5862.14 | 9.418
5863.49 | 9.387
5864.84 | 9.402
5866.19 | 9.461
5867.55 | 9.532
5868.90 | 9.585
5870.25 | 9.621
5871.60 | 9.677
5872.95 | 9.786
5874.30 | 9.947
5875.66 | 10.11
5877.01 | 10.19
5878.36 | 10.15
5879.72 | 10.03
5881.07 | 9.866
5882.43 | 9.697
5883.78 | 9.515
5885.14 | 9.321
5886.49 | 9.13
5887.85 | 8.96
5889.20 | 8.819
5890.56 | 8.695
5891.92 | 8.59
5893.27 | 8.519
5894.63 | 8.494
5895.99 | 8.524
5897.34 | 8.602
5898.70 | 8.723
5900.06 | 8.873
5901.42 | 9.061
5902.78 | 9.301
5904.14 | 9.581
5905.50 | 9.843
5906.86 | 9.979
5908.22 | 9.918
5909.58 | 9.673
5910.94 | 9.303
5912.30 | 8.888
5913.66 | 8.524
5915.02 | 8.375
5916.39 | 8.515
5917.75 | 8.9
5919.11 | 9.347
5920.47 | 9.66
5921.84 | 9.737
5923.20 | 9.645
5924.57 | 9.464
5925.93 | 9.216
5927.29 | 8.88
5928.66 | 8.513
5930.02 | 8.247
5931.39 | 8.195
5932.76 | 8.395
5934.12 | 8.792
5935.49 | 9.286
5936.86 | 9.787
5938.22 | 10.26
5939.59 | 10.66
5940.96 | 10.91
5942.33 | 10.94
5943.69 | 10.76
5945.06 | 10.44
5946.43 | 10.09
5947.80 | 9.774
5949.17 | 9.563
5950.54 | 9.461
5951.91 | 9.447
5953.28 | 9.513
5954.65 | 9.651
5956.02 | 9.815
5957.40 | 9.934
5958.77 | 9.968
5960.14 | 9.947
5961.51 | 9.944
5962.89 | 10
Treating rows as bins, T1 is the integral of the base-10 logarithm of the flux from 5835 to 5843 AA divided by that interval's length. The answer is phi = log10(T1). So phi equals -0.004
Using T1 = 0.99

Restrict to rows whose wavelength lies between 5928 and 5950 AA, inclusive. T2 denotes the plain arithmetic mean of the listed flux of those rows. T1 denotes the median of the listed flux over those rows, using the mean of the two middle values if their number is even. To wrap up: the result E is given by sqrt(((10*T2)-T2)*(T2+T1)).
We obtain 41.1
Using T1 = 9.8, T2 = 9.7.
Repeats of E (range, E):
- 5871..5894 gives 40.4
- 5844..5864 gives 40.5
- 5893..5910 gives 38.8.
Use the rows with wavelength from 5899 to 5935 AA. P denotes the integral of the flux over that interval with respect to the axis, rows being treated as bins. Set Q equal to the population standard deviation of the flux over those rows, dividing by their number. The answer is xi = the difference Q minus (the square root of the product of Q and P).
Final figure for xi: -12.8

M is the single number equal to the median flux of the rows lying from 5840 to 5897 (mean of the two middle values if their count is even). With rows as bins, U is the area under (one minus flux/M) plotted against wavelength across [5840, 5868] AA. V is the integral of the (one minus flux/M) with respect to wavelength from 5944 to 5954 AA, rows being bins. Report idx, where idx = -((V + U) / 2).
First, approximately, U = -0.4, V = -0.3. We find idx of 0.3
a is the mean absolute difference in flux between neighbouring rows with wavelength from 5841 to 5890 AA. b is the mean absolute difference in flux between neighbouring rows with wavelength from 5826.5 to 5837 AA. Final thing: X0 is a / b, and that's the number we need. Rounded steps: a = 0.10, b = 0.219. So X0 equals 0.4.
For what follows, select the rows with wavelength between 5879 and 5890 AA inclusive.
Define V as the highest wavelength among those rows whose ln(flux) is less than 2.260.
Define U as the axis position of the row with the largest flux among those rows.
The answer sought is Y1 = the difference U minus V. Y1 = -9.5 AA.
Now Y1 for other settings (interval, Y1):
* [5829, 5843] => -6.7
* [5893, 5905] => 0.0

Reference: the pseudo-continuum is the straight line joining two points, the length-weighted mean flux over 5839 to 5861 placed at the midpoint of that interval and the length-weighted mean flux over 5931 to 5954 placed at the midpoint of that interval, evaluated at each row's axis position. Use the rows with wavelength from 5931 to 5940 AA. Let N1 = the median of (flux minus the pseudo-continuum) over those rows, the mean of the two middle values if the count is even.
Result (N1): -0.5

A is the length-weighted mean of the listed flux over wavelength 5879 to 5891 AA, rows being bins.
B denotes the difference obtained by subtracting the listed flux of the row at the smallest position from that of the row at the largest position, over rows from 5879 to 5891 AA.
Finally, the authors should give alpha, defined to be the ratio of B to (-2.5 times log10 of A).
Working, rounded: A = 9.3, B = -1.3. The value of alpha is 0.6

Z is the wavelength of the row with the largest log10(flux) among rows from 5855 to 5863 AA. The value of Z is 5859.44 AA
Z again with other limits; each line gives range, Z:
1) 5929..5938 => 5936.86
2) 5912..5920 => 5919.11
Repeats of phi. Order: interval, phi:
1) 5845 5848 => 0.001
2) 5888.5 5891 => -0.025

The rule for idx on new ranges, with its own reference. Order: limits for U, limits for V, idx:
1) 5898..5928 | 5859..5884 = -0.1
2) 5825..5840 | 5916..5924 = 0.4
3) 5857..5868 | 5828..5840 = 0.3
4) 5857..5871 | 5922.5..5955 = 0.1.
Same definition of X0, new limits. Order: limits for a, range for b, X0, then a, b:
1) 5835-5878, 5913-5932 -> 0.4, 0.08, 0.235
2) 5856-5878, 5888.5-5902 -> 0.7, 0.07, 0.099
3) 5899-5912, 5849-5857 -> 2.1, 0.22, 0.108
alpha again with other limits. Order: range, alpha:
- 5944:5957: 0.3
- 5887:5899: 0.1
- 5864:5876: -0.3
